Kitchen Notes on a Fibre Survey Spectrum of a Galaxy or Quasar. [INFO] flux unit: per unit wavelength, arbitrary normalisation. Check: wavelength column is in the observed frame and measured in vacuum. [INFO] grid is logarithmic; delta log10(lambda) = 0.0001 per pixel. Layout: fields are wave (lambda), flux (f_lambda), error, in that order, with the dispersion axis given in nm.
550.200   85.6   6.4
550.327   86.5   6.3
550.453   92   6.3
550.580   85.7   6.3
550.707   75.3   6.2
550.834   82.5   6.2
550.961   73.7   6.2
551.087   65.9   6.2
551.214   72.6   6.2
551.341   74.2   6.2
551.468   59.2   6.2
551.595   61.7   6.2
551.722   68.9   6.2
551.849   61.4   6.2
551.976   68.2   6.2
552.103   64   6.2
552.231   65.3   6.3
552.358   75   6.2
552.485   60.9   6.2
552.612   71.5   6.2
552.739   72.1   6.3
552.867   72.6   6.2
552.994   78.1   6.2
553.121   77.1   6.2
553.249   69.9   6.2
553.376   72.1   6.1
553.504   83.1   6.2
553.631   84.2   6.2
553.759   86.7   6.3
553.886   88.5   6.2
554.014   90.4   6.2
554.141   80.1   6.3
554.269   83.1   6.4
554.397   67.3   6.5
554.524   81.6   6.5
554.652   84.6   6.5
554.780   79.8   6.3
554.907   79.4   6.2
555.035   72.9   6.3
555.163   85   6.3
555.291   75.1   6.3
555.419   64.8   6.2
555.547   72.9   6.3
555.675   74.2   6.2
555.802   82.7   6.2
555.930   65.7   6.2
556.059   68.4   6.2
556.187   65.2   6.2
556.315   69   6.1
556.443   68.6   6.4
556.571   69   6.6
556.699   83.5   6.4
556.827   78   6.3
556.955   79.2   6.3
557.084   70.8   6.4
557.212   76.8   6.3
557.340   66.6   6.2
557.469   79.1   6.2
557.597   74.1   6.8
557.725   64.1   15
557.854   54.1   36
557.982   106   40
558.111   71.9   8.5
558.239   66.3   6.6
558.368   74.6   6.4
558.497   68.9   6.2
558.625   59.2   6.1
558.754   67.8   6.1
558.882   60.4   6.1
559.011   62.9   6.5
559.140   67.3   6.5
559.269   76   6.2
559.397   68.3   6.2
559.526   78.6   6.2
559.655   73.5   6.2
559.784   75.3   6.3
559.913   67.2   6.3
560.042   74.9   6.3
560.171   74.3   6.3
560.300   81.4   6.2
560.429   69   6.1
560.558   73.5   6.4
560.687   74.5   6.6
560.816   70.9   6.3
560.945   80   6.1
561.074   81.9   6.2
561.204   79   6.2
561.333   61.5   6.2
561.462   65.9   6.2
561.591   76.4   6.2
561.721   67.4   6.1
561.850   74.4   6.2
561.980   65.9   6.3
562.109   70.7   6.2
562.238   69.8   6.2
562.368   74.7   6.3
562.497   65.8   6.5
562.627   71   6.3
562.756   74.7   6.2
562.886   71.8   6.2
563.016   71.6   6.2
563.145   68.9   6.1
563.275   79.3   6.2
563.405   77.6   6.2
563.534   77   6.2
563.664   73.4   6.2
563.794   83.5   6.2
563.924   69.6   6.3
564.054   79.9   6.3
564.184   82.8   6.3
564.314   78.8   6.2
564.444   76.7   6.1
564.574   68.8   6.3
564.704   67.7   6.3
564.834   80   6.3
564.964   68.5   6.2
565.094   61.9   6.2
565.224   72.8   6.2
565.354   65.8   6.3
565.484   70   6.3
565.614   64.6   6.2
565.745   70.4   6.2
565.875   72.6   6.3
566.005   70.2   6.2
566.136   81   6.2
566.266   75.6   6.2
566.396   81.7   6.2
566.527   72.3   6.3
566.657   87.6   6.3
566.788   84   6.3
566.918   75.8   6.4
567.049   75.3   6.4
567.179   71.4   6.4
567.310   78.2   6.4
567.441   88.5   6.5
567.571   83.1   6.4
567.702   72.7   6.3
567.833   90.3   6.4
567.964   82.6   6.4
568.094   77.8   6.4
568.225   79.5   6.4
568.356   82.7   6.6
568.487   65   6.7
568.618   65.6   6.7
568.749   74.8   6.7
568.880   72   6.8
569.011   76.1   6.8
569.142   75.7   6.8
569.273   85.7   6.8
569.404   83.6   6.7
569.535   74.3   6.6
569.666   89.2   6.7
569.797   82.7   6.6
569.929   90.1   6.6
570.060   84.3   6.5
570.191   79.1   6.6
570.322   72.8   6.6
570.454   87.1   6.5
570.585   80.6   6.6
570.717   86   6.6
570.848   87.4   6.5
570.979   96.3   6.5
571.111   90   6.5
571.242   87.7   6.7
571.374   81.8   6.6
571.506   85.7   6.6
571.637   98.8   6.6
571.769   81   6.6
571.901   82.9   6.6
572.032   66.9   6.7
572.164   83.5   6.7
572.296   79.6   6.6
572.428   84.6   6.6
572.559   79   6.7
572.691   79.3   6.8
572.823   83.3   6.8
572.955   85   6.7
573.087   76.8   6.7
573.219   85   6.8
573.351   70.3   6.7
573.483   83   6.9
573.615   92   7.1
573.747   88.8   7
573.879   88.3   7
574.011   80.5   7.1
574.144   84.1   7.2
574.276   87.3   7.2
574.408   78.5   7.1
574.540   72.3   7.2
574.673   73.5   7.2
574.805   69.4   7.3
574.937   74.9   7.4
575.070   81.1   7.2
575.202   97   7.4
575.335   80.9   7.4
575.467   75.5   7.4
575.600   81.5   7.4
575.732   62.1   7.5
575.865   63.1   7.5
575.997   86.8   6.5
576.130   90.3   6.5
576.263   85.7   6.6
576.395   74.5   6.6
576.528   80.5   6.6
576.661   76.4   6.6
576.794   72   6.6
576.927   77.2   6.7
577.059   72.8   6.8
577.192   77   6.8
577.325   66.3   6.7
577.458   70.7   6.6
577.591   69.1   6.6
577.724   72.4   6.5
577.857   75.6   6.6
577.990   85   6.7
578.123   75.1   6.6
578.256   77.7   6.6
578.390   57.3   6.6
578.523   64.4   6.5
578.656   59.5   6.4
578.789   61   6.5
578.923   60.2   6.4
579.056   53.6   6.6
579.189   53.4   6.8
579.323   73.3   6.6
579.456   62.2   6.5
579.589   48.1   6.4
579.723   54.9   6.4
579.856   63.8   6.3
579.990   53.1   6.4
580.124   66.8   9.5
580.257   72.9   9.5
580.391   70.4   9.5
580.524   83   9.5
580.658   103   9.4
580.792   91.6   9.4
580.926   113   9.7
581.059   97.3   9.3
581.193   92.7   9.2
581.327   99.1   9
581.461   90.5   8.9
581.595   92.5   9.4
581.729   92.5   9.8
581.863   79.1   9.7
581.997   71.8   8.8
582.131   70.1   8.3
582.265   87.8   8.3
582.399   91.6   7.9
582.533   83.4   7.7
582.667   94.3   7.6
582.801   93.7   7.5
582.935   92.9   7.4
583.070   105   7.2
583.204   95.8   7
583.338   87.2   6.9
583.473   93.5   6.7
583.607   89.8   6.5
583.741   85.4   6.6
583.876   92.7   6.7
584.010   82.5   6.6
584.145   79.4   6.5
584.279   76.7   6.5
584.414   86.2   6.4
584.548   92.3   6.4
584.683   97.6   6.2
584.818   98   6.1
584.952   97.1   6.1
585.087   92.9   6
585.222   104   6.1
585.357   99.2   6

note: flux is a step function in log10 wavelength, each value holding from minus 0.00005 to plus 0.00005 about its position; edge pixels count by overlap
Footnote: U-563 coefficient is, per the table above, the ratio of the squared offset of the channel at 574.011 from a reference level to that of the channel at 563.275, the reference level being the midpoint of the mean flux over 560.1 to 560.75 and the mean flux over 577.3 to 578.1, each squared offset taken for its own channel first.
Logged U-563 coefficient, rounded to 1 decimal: 1.5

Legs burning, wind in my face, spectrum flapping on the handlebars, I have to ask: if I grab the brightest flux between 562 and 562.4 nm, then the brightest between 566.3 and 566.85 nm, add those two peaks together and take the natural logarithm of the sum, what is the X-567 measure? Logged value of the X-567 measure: 5.09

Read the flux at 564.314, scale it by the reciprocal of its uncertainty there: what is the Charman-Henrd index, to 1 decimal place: 12.7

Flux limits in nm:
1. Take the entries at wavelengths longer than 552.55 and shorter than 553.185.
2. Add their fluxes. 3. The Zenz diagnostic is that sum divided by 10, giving 37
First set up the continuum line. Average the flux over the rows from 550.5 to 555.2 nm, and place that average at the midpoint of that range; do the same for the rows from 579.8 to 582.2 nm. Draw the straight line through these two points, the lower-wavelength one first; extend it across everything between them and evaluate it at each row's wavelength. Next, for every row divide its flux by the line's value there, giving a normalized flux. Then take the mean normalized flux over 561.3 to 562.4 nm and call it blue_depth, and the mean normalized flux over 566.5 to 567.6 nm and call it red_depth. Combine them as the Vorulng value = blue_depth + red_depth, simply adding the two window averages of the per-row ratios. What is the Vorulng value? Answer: 1.90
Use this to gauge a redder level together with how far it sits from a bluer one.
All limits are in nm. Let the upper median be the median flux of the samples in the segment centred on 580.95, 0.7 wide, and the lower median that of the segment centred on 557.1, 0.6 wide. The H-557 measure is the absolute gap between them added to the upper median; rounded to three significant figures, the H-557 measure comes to 118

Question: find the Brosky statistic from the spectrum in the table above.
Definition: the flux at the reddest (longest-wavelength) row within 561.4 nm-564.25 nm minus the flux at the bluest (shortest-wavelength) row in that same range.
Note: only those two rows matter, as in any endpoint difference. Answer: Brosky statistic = 17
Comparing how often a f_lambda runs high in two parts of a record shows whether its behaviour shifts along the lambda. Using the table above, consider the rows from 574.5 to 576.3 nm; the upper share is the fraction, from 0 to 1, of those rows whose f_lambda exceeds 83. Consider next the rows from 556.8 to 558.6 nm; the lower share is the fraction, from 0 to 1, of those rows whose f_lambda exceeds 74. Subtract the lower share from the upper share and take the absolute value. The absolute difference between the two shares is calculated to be 0.21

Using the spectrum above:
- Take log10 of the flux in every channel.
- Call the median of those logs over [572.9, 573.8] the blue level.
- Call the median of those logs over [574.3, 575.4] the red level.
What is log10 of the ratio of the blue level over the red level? 0.010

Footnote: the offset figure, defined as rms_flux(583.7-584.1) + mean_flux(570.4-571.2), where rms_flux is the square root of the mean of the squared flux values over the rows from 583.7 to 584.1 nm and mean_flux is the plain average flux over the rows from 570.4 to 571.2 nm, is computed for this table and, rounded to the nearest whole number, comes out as 175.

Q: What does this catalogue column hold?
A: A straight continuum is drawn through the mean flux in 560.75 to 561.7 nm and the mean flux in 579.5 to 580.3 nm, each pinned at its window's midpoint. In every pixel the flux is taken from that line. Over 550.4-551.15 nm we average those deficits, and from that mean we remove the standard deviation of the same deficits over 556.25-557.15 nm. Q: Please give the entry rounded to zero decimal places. -4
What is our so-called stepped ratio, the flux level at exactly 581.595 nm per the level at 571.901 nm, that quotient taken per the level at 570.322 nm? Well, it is 0.0153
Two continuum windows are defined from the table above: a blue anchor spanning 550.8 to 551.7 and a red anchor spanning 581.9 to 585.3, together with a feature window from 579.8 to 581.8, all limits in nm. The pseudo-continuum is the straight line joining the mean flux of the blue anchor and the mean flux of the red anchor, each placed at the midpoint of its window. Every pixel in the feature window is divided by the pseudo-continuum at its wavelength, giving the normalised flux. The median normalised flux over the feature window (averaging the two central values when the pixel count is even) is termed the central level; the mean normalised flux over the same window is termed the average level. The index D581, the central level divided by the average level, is 1.07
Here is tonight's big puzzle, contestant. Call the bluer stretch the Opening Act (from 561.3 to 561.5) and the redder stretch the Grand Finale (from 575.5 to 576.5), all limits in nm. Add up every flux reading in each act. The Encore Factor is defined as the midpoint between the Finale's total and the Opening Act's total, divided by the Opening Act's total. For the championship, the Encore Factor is 2.64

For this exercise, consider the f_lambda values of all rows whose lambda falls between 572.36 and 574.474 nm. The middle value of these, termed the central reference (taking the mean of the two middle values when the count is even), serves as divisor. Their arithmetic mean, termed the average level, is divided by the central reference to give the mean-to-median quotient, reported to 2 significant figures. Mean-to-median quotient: 0.99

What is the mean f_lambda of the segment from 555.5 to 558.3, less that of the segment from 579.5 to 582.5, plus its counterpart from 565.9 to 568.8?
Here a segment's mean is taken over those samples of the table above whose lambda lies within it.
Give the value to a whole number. 70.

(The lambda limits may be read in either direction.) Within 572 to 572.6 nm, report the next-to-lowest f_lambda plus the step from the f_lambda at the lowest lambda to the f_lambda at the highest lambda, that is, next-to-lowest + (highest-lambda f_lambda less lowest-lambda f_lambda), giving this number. 91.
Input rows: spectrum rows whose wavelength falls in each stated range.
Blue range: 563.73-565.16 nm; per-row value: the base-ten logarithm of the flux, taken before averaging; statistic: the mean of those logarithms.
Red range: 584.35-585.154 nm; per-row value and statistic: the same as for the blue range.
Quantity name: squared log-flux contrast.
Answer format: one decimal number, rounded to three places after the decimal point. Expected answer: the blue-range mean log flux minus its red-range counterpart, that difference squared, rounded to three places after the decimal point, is 0.011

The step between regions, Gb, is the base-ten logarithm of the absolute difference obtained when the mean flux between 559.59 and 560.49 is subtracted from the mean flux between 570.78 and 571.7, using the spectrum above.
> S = 1.2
